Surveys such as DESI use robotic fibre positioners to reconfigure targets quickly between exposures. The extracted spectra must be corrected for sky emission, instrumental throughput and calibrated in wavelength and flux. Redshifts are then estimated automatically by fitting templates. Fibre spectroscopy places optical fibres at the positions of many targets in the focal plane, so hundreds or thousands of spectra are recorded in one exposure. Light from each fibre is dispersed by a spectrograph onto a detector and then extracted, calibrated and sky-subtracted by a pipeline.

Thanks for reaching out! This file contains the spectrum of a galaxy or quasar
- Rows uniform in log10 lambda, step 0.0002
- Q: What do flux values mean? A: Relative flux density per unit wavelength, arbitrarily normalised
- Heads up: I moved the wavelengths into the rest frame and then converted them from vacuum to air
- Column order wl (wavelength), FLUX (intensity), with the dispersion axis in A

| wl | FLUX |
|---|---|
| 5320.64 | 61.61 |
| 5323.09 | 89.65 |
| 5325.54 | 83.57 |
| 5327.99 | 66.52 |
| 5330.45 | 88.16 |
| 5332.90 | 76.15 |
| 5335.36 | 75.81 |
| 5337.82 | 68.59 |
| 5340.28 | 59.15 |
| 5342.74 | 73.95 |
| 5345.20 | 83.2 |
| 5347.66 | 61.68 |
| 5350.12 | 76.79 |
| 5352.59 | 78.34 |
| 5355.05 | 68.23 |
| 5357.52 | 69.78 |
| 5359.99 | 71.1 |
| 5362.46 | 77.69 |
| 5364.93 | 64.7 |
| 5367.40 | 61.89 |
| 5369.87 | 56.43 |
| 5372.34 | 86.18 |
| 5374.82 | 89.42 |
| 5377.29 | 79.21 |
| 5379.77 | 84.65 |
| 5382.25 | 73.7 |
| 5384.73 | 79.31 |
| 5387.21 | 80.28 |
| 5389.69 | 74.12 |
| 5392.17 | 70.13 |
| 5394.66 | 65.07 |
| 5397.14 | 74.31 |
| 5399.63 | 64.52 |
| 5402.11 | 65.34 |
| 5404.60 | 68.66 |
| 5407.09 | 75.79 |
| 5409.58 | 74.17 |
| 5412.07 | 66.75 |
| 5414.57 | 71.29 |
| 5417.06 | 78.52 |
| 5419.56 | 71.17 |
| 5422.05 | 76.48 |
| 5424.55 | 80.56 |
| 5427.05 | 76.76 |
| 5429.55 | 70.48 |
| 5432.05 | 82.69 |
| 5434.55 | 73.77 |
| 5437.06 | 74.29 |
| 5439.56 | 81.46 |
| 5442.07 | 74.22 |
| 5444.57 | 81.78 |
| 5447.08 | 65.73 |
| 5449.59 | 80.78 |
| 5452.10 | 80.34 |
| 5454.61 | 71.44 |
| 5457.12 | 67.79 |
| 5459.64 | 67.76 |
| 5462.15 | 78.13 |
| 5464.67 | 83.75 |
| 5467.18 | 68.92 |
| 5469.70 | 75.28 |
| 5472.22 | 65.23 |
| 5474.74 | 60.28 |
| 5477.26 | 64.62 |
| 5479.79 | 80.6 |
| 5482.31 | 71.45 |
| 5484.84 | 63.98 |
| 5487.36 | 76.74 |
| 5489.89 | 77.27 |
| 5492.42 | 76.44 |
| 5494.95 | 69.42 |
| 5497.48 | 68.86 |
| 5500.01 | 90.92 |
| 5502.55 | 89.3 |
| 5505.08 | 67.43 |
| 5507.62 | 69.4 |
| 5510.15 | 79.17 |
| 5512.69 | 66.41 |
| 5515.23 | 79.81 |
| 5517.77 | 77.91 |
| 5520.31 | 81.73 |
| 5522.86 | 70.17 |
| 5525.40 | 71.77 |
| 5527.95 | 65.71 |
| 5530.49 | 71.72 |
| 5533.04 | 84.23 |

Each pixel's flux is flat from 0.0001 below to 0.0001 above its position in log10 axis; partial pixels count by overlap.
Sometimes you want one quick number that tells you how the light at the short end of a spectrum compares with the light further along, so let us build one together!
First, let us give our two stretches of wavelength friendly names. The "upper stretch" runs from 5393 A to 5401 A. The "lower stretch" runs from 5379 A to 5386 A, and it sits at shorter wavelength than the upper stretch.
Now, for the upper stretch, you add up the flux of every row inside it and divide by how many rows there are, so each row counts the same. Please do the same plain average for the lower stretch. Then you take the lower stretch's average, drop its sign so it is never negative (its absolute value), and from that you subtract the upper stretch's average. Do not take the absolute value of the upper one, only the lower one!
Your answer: 11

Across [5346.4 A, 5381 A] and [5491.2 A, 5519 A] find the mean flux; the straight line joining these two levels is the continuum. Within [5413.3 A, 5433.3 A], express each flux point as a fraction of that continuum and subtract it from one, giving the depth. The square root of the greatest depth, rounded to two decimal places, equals 0.23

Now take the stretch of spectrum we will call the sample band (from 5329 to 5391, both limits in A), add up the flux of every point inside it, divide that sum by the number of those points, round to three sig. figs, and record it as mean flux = 74.3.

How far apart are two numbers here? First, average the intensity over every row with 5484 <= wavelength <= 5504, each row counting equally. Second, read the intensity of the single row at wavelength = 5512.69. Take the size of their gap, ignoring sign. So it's 10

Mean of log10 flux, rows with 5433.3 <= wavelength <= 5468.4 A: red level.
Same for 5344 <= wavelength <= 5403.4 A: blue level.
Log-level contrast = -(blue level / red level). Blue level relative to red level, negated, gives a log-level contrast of -0.993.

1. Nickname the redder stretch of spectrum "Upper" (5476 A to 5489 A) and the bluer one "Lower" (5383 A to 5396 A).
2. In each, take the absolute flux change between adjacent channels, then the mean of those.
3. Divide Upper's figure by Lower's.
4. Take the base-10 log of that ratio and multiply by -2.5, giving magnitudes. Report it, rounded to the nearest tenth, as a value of -1.1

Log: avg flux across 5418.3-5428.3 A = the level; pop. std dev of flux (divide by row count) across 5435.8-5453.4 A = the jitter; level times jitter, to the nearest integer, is 418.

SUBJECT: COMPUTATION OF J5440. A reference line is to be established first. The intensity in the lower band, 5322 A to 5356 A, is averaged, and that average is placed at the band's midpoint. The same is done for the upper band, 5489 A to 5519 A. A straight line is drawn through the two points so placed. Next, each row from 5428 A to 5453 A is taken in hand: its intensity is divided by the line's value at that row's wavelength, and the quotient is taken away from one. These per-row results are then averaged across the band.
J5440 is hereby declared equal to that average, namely -0.012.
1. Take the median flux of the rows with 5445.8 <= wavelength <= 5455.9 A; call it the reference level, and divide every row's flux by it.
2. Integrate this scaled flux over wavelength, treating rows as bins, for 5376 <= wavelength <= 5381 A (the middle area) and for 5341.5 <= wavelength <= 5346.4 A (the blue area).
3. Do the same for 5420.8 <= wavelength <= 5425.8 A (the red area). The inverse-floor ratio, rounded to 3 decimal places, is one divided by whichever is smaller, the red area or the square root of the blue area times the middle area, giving 0.193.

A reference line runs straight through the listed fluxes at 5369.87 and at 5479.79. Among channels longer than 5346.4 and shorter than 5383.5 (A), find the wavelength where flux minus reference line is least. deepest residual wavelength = 5369.87 A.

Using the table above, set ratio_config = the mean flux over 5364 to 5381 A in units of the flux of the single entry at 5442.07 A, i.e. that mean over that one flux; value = 1.01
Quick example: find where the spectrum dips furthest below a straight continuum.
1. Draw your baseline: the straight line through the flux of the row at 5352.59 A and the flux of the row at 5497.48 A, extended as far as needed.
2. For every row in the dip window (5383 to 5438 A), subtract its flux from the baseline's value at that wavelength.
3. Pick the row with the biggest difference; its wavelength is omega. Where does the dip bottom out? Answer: 5399.63 A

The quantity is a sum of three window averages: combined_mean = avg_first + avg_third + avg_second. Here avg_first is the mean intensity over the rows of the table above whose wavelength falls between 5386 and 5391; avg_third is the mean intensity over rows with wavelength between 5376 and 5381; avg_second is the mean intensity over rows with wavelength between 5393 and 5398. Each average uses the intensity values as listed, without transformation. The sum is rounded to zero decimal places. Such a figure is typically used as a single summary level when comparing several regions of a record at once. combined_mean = 229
